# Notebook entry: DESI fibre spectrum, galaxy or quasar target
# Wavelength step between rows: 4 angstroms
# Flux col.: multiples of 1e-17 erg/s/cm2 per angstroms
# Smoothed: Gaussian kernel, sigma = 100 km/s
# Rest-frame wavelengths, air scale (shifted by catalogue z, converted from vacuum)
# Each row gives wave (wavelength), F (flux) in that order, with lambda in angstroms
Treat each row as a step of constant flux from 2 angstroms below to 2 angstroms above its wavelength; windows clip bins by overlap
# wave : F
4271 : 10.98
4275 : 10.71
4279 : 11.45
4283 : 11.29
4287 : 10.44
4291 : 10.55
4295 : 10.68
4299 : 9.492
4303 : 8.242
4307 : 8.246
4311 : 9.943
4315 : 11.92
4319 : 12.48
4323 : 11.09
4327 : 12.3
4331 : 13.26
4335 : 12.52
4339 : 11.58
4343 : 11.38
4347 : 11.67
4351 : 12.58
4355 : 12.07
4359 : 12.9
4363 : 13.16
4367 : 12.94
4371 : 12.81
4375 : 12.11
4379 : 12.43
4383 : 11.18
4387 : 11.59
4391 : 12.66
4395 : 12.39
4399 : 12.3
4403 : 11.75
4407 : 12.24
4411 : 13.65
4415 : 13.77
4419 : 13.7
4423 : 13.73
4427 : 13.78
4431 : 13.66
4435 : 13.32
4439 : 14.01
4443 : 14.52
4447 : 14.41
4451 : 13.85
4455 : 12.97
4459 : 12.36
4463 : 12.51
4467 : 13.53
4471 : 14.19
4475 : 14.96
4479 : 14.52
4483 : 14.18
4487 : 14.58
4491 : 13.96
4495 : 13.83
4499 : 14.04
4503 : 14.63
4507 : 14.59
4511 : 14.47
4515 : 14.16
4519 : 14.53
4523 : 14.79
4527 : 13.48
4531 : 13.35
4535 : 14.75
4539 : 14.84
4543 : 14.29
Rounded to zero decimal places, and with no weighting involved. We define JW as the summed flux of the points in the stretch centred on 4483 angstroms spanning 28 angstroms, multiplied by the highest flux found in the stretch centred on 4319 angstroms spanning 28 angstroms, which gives 1329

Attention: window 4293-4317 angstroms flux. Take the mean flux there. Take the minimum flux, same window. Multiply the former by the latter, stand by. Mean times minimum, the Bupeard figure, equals 80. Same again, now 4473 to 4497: 198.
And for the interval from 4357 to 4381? 154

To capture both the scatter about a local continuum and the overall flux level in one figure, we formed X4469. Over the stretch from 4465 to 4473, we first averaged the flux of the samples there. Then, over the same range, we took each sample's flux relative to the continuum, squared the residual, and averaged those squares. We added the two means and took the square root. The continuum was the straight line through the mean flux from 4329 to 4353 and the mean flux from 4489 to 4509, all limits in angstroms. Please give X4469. 3.74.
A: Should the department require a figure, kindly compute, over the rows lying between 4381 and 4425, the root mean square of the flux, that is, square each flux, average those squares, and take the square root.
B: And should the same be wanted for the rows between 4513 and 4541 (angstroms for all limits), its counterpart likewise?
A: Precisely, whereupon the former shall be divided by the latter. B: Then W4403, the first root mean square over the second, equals 0.89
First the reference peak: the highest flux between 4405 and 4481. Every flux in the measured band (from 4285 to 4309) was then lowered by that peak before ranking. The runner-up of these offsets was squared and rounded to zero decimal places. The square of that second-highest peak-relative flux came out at 19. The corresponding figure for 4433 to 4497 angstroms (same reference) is 0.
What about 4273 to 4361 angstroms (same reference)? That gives 4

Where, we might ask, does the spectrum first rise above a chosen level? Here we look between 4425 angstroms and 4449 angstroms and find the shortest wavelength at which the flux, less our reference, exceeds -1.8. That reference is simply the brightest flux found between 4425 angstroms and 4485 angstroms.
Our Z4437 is 4427 angstroms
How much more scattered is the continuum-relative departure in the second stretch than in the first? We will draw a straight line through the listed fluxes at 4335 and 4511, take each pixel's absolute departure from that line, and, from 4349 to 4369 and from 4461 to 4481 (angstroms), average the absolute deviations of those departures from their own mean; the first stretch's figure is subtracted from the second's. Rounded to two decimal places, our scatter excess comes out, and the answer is 0.20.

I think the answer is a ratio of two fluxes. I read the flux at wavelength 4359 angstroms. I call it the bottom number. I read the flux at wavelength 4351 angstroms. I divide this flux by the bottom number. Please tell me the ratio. 0.98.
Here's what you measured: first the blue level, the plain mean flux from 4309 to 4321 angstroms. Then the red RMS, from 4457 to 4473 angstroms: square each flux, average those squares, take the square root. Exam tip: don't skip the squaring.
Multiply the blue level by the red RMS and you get 151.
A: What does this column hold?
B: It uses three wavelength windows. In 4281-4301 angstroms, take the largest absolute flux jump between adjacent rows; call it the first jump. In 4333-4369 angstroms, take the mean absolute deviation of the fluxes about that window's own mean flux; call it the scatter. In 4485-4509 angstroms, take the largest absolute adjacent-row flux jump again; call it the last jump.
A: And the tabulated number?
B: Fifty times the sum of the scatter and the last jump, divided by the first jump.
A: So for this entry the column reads 50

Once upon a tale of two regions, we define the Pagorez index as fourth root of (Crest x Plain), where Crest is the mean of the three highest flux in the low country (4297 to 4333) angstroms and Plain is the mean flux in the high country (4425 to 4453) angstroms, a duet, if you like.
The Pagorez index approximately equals 3.65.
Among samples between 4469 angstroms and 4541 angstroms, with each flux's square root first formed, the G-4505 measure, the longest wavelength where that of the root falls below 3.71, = 4531 angstroms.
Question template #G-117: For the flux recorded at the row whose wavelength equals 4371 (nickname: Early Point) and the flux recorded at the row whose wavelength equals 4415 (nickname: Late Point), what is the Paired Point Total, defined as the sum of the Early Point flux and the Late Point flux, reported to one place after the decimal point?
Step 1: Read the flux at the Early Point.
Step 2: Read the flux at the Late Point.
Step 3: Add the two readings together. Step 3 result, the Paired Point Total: 26.6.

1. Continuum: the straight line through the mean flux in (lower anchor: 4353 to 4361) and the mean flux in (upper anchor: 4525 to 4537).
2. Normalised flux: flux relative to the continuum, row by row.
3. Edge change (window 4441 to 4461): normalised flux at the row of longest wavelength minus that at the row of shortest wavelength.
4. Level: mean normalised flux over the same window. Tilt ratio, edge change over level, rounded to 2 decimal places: -0.17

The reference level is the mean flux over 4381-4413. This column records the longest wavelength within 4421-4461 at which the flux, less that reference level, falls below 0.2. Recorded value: 4459 angstroms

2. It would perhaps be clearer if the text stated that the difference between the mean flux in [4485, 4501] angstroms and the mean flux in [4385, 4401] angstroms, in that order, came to 1.9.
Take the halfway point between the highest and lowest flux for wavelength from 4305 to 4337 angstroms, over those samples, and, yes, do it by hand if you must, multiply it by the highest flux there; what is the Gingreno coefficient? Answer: 143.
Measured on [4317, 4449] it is 186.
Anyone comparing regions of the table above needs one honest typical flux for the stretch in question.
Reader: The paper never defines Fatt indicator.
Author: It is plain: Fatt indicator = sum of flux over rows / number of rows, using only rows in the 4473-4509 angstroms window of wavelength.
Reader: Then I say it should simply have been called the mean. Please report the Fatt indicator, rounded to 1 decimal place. 14.4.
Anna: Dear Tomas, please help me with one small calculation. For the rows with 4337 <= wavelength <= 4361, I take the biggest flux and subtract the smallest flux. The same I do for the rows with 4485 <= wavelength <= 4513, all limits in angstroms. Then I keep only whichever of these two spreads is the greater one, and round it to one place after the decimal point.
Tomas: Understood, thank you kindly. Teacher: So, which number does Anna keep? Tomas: 1.5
